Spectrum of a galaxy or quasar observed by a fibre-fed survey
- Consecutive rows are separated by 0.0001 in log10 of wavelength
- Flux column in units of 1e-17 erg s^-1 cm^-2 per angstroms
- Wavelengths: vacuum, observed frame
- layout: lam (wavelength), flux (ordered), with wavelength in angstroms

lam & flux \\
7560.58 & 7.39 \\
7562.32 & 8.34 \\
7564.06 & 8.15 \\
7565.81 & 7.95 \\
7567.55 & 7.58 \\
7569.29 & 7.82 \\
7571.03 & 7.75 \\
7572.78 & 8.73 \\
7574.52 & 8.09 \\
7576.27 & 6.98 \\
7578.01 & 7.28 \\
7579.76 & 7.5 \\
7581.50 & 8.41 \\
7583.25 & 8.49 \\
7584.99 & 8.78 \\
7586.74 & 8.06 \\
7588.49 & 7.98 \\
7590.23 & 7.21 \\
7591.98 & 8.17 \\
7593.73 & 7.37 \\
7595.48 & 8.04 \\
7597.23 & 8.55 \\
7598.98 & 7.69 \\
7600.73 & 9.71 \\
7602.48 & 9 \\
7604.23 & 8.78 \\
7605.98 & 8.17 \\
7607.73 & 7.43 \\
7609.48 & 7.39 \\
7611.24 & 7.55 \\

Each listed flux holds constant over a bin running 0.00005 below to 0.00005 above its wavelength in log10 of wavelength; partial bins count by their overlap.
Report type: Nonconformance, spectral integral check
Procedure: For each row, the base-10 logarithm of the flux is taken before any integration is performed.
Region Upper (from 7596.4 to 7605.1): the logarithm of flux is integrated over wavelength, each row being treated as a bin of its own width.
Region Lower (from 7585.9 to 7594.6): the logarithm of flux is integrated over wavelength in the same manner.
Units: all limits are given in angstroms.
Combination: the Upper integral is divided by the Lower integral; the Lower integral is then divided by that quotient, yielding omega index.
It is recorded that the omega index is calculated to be 7.3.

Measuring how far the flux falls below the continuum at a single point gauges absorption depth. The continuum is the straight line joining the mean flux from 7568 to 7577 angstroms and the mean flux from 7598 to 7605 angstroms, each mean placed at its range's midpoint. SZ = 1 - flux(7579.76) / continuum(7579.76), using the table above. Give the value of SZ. 0.07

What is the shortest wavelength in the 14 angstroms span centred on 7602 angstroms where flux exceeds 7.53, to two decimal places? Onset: 7595.48 angstroms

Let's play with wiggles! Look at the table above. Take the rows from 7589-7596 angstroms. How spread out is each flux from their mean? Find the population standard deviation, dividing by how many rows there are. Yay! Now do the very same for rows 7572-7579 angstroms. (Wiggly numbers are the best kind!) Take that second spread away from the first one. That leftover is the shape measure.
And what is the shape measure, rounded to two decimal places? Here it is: -0.27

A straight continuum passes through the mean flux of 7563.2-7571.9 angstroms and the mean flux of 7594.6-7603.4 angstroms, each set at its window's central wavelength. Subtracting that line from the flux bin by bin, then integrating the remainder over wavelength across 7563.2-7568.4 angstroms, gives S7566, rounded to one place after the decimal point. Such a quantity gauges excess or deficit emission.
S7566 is 0.4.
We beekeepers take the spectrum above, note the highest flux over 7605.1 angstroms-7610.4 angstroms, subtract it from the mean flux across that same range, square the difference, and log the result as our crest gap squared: 0.3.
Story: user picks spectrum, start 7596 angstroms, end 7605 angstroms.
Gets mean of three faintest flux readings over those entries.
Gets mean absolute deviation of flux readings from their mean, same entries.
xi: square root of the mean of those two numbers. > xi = 2.10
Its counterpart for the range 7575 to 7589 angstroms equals 1.97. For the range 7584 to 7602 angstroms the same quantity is 1.99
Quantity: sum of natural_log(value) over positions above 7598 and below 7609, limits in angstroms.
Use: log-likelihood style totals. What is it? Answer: 12.8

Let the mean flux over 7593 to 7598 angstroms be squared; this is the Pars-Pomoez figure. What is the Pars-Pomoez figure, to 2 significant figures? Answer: 64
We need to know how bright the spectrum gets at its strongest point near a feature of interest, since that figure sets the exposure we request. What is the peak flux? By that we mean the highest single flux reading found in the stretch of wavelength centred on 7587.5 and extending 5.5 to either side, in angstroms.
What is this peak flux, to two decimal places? 8.78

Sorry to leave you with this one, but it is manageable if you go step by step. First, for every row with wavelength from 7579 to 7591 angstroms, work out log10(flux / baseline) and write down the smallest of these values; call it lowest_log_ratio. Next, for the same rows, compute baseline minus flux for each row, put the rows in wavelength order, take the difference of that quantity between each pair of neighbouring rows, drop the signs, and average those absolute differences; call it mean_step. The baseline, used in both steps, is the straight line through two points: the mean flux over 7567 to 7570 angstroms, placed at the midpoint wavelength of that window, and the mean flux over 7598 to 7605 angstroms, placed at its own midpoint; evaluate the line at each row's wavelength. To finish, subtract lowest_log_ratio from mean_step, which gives 0.54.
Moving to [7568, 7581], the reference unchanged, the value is 0.61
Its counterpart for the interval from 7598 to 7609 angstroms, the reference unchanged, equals 0.98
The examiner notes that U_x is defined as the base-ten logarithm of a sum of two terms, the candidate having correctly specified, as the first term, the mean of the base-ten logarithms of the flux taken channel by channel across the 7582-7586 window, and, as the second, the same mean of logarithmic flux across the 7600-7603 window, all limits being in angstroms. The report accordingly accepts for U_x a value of 0.280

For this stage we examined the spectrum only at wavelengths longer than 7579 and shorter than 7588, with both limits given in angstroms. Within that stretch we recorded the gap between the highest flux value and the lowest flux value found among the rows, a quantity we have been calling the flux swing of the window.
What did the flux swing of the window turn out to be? 1.28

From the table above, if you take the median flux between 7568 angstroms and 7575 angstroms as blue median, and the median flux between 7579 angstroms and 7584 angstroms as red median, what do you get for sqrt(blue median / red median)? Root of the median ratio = 0.973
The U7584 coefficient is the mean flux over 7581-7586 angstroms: 8.6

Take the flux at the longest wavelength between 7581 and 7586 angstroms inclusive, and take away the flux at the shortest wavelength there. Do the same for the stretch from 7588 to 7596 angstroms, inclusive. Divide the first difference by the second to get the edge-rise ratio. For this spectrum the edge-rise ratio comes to 6.2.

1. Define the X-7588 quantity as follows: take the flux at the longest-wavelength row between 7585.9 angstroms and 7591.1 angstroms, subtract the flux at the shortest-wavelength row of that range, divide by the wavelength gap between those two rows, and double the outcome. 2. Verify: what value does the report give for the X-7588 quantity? -0.49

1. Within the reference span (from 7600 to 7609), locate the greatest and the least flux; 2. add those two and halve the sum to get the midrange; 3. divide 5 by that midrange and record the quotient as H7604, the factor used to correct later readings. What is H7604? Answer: 0.58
